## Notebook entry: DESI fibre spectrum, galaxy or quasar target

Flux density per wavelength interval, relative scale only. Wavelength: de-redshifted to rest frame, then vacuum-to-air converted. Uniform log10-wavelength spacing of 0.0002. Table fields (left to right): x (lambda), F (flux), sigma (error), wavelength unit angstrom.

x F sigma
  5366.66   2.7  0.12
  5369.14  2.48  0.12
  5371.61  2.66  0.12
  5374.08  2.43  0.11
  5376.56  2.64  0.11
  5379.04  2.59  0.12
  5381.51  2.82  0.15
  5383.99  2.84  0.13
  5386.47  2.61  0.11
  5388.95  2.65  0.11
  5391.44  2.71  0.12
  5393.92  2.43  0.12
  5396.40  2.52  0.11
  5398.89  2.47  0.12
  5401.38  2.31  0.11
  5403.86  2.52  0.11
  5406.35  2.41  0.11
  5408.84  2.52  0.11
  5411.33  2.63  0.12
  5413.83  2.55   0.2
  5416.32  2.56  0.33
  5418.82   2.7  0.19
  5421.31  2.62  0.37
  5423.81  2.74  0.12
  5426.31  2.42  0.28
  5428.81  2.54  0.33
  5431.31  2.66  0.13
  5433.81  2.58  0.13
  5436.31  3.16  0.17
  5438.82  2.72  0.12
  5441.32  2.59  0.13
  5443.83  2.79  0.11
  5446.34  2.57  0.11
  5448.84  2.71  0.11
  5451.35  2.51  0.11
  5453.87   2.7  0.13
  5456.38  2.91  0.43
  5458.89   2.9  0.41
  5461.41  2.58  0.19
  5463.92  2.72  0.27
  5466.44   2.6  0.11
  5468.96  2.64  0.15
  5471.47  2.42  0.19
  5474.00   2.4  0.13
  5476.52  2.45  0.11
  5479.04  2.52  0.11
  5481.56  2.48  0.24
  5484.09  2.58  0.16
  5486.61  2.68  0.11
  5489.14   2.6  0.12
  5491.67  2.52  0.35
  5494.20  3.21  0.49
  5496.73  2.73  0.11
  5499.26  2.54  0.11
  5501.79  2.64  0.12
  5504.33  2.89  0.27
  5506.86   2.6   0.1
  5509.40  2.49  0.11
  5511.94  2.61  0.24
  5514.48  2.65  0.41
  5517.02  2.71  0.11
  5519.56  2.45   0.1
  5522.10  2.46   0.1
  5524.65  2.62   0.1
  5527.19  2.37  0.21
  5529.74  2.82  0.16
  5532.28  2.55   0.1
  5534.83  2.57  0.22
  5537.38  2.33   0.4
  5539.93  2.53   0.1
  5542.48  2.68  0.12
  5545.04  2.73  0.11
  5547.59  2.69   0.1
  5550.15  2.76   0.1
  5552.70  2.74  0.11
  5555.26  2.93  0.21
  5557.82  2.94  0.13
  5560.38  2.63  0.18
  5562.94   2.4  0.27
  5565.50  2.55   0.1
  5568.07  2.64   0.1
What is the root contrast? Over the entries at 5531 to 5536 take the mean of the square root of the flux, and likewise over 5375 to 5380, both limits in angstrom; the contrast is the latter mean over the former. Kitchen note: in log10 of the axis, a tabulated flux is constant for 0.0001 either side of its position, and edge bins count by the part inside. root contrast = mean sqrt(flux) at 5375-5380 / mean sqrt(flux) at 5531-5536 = 1.01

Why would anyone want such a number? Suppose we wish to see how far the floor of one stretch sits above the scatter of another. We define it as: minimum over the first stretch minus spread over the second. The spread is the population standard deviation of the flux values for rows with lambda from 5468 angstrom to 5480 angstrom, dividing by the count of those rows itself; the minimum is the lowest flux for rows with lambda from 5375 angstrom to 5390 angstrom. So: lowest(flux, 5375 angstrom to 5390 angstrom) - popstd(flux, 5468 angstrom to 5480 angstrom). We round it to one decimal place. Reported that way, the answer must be 2.5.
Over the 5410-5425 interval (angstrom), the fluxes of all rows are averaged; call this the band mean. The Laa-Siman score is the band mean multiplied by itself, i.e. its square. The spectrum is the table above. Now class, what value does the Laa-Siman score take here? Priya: 6.93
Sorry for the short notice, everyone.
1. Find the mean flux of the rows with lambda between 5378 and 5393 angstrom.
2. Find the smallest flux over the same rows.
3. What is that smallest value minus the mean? -0.11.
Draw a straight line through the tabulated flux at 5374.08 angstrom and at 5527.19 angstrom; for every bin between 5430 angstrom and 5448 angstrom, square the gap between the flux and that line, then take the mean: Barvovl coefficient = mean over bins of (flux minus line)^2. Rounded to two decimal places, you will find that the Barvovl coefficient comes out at 0.14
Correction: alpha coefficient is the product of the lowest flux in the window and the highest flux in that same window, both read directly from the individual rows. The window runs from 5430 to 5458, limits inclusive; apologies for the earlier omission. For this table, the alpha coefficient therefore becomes 7.9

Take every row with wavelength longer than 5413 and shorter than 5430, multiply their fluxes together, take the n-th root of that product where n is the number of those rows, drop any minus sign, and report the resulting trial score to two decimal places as 2.59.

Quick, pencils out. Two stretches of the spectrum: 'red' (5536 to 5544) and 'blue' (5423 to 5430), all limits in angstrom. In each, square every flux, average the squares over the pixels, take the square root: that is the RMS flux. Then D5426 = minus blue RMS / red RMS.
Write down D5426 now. -1.02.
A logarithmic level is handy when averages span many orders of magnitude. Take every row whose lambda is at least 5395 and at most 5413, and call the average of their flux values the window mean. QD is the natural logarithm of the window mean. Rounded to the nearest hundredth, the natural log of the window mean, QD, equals 0.91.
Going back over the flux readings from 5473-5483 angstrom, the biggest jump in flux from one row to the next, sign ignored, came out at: 0.07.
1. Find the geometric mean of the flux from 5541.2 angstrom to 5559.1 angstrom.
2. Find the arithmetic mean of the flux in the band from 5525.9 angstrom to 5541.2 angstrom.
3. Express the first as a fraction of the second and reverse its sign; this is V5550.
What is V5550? -1.10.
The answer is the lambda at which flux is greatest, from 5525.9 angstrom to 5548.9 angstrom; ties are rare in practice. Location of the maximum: 5529.74 angstrom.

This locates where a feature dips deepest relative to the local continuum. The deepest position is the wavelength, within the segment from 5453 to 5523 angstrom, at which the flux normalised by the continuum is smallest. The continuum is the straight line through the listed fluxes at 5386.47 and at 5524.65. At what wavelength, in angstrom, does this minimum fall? 5474.00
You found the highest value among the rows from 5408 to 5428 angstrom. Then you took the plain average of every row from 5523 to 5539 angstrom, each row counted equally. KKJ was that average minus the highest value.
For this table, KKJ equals -0.20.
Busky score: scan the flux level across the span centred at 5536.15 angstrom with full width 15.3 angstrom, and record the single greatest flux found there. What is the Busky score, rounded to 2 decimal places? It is 2.82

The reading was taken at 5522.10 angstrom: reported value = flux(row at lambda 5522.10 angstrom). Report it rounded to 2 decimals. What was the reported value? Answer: 2.46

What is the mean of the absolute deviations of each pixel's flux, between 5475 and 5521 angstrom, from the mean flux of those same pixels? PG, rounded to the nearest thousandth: 0.122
